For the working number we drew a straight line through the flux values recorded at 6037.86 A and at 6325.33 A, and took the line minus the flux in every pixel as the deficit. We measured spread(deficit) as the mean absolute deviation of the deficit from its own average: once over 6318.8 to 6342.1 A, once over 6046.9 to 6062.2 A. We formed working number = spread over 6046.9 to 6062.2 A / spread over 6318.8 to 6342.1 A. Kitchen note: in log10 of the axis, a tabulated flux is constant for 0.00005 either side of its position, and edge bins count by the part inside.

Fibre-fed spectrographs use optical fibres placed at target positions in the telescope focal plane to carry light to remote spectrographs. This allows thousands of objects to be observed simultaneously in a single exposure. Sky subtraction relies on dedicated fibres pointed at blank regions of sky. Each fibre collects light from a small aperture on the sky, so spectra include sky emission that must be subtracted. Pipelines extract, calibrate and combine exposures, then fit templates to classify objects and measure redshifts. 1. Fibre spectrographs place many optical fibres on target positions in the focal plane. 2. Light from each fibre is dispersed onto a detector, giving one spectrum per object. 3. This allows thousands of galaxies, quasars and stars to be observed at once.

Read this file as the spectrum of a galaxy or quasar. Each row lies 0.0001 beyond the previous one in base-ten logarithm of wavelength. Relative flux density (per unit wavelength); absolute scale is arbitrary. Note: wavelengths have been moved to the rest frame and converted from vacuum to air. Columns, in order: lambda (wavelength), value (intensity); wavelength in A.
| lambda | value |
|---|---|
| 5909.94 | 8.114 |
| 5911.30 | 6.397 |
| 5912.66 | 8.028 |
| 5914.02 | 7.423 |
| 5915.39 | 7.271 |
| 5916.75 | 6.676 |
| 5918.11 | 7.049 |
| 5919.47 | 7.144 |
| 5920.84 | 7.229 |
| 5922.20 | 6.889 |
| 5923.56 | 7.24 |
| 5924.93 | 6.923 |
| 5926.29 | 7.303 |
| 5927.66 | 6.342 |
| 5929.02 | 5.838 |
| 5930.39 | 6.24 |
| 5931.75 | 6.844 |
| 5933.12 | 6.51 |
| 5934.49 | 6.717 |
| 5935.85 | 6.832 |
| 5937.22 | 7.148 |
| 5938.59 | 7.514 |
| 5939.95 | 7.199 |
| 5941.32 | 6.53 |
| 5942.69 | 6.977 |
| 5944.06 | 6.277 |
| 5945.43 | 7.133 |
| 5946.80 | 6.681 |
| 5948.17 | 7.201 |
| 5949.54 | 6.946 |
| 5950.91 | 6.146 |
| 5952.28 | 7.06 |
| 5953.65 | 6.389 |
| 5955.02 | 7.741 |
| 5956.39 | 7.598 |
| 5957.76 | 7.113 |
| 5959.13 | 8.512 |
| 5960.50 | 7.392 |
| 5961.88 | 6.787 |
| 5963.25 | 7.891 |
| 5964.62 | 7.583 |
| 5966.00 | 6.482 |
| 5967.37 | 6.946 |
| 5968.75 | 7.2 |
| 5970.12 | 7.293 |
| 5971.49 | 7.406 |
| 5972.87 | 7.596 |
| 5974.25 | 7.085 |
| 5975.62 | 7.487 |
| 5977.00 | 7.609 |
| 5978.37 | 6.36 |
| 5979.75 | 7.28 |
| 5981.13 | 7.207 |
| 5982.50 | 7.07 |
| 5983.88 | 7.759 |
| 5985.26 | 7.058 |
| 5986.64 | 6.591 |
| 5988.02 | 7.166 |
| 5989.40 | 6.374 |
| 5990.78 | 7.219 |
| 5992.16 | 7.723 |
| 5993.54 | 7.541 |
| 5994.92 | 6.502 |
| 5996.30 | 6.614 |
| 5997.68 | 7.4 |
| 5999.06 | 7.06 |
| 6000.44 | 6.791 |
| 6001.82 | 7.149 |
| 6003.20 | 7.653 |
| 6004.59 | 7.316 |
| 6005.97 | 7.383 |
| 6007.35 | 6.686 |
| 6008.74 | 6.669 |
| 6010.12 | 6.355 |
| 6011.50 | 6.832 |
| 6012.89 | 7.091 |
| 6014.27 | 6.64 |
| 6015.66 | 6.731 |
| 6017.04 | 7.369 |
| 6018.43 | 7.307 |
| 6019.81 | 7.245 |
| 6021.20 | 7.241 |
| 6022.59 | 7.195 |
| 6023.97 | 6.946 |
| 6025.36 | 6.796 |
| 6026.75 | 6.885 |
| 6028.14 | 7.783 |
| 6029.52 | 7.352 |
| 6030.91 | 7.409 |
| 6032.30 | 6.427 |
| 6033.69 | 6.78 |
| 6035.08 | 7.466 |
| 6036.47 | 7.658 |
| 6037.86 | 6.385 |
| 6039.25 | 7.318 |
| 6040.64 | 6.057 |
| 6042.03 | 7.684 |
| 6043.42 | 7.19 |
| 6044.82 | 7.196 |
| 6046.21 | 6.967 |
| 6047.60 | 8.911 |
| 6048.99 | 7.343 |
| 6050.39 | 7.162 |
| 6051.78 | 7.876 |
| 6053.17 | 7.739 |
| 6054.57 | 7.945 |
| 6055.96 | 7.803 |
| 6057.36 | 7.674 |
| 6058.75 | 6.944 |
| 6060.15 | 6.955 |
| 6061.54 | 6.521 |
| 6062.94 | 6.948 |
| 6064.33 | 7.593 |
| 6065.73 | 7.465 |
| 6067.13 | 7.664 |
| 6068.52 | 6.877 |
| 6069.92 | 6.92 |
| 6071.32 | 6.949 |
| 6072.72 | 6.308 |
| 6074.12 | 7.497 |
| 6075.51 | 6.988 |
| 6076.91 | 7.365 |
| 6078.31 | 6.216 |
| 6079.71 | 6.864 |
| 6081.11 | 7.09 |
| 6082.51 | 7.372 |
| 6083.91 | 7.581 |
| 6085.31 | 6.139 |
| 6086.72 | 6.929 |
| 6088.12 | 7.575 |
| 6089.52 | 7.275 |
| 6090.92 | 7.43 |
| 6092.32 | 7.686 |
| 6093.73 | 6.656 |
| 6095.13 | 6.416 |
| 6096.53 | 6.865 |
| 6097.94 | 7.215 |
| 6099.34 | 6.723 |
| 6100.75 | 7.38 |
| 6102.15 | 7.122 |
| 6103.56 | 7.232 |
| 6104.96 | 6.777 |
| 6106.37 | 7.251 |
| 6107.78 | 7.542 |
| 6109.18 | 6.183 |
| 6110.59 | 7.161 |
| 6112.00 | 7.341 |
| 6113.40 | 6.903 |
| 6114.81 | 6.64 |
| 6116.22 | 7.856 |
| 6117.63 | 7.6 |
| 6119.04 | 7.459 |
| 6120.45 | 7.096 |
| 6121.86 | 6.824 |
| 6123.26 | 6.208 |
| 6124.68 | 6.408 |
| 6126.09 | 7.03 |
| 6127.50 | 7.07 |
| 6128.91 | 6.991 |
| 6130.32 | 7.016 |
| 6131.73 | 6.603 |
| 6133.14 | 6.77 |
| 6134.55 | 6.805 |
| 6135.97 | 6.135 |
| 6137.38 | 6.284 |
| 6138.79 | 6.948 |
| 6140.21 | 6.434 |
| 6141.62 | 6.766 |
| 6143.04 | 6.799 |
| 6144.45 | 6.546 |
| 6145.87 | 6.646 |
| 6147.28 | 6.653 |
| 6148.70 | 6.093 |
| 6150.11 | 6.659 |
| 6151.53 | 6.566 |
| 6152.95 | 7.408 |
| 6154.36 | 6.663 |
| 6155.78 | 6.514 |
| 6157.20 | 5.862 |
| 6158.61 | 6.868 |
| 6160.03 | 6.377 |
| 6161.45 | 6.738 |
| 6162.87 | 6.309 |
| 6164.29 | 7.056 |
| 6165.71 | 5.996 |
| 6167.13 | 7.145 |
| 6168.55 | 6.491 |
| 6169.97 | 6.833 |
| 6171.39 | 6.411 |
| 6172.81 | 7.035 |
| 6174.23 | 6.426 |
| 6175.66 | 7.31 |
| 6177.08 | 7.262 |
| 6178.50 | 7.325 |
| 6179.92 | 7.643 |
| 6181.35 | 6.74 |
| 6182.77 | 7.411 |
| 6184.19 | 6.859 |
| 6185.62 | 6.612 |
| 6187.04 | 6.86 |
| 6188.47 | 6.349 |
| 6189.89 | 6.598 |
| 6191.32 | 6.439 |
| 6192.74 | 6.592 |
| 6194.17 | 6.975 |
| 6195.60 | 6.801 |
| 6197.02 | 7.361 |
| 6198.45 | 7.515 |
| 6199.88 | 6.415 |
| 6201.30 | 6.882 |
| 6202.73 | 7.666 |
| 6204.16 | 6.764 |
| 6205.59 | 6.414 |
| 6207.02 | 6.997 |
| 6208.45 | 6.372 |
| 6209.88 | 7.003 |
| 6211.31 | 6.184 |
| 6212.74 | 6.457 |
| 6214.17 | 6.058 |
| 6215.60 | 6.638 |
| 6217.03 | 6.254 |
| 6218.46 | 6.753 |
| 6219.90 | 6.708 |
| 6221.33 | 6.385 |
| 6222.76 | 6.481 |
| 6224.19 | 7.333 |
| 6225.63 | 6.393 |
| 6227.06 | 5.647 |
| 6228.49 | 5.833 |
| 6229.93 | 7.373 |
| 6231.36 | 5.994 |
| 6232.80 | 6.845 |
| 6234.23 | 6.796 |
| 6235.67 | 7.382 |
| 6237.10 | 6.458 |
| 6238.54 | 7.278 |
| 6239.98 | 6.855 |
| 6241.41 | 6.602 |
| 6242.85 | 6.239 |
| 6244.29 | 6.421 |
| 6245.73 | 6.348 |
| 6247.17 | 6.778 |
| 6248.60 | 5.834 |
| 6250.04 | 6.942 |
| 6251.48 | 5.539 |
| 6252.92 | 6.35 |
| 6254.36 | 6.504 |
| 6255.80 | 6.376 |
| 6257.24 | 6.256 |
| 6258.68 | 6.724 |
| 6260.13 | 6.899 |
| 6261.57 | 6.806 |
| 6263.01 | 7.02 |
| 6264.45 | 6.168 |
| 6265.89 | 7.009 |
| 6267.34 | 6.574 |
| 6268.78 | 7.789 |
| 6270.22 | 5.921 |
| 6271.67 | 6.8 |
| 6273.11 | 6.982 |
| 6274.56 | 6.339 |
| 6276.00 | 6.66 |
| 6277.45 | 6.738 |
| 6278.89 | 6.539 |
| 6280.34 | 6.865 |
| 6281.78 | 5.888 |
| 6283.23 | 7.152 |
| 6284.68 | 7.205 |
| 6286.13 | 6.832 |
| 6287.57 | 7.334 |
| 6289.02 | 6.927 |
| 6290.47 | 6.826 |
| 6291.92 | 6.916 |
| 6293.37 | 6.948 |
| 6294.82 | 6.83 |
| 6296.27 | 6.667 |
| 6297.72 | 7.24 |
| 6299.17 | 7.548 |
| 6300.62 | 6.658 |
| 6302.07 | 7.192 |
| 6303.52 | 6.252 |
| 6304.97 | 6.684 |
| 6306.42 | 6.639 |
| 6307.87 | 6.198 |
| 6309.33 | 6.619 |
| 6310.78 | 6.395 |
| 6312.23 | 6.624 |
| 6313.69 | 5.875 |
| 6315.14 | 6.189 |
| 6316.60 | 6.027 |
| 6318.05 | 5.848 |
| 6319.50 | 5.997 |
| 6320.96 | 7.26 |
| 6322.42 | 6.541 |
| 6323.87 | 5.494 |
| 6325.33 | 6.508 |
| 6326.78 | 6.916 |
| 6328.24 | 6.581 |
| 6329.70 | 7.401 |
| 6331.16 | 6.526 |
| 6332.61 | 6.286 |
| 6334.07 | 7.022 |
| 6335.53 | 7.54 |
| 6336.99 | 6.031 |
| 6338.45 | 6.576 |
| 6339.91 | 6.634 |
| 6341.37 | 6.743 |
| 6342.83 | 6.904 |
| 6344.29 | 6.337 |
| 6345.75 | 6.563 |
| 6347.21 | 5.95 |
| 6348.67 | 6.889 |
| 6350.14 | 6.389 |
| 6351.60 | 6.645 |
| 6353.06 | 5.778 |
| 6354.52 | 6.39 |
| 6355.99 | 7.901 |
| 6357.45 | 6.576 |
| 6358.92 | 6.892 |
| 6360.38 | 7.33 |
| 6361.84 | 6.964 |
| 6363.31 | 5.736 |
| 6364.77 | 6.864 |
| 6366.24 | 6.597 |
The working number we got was 1.3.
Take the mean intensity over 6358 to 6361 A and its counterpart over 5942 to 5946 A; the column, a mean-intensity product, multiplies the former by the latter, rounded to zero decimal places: 48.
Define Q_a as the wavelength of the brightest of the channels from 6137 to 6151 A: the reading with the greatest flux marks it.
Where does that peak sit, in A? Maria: 6138.79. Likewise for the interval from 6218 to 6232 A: 6229.93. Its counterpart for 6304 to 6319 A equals 6304.97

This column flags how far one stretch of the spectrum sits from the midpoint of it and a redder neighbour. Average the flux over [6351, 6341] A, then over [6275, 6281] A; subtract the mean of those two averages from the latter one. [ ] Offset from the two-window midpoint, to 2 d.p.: 0.08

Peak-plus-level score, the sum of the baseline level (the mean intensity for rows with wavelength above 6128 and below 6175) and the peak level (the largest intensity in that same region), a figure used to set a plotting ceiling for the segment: 14.0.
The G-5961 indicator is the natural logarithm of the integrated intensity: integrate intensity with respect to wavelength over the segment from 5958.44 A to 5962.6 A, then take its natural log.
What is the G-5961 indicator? 3.4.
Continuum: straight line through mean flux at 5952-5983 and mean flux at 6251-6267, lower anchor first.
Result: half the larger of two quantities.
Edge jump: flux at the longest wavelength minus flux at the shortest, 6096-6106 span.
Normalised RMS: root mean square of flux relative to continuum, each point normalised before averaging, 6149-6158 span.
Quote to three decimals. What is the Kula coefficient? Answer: 0.488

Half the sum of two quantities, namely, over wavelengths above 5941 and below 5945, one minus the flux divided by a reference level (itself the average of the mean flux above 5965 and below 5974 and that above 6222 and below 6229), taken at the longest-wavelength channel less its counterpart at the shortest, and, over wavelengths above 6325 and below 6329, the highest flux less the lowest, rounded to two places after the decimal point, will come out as 0.22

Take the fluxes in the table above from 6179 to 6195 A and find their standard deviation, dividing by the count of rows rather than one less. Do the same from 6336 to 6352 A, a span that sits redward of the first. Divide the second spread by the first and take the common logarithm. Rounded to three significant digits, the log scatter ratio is -0.102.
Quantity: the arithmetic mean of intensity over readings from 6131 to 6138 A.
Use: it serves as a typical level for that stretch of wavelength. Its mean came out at 6.5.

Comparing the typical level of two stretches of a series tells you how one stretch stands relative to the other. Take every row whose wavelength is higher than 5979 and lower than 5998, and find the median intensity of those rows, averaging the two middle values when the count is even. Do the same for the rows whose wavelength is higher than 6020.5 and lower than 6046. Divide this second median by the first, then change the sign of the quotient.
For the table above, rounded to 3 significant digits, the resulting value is -1.00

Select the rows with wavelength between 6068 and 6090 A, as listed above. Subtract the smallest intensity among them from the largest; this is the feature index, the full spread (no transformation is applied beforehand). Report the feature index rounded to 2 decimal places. 1.44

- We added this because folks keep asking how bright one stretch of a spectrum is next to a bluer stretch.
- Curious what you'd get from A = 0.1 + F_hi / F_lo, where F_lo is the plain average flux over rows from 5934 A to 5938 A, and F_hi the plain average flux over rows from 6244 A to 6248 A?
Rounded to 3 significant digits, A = 1.04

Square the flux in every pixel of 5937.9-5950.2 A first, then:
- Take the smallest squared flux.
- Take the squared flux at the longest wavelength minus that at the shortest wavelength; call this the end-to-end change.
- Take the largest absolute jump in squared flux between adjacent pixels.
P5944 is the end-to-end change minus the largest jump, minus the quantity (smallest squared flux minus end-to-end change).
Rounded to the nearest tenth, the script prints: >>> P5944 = -67.3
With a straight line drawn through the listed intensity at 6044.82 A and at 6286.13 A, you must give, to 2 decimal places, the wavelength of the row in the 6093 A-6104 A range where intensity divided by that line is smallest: 6095.13 A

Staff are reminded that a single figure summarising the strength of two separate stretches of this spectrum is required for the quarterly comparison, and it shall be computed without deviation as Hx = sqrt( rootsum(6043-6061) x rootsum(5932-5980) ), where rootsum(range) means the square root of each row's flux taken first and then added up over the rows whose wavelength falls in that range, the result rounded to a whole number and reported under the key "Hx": 58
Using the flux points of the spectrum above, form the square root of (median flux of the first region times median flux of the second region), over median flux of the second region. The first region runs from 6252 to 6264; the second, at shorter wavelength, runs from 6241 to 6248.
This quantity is 1.015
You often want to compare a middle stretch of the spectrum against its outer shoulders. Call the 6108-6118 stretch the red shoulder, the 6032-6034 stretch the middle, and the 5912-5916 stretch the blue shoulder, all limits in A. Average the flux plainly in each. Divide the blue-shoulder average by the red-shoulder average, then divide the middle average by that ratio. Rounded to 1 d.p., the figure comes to 6.2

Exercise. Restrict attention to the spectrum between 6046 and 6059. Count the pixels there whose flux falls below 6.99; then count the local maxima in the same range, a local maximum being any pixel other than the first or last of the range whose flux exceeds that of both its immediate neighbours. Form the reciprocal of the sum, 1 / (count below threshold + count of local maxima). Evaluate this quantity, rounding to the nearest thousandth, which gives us 0.200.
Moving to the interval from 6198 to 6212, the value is 0.111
